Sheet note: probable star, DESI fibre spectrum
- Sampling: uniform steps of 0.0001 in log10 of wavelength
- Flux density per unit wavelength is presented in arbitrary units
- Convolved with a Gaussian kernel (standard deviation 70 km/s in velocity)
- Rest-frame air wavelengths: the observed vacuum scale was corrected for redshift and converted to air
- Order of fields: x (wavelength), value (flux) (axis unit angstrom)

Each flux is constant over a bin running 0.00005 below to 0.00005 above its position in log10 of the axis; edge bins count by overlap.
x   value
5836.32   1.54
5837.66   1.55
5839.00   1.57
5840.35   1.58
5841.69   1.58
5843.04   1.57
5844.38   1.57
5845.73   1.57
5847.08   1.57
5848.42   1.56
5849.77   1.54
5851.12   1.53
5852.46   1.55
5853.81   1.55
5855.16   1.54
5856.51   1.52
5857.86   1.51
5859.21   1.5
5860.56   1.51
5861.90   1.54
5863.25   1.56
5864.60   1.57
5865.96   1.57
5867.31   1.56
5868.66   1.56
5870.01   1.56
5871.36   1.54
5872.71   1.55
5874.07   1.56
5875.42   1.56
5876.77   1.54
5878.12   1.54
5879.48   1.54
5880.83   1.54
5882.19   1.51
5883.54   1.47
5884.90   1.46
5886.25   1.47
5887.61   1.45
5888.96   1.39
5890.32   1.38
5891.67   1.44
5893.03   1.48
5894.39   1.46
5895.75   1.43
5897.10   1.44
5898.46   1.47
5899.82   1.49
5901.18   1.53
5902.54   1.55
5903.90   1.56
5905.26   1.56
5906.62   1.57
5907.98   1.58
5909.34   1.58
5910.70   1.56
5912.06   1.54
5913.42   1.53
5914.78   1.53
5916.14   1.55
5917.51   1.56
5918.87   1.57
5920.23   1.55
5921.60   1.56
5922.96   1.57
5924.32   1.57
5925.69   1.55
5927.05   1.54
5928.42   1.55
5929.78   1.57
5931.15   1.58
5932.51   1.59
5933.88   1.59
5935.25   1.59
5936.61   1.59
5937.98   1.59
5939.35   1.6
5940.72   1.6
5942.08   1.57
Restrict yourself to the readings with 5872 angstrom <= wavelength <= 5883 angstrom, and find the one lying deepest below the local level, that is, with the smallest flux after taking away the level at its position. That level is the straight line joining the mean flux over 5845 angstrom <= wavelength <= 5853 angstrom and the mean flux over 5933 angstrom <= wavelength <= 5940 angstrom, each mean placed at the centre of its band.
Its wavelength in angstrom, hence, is 5882.19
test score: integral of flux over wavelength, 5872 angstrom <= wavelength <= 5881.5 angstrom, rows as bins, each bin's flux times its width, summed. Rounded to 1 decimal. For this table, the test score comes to 14.7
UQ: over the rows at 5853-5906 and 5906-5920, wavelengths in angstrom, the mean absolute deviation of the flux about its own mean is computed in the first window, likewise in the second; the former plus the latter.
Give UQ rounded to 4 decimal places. 0.0587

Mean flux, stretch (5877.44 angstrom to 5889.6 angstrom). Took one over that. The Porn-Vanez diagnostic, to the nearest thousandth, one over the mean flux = 0.673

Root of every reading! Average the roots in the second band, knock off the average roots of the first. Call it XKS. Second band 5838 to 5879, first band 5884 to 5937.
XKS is 0.01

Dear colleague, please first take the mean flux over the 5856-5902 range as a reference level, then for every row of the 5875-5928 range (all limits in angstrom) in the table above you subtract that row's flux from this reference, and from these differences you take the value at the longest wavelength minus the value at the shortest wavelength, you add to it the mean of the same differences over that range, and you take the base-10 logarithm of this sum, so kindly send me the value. -2.1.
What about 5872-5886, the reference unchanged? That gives -1.2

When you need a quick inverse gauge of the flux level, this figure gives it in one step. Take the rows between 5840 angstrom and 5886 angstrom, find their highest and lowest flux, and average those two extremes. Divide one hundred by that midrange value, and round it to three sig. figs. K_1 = 65.8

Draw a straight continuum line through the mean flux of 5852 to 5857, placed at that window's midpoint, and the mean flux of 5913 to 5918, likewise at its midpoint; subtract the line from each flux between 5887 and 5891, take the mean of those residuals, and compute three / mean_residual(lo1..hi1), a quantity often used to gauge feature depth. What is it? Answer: -22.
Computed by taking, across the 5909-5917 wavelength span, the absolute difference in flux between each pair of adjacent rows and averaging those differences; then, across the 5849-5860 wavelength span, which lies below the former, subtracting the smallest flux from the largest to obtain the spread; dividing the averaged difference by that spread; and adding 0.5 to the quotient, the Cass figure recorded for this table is 0.78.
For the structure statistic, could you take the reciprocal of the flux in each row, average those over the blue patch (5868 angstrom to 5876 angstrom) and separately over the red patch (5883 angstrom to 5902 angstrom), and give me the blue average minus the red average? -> -0.045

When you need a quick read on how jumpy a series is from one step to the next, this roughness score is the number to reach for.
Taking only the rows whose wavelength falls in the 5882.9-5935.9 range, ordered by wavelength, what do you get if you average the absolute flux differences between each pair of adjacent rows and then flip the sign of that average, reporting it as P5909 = -0.016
